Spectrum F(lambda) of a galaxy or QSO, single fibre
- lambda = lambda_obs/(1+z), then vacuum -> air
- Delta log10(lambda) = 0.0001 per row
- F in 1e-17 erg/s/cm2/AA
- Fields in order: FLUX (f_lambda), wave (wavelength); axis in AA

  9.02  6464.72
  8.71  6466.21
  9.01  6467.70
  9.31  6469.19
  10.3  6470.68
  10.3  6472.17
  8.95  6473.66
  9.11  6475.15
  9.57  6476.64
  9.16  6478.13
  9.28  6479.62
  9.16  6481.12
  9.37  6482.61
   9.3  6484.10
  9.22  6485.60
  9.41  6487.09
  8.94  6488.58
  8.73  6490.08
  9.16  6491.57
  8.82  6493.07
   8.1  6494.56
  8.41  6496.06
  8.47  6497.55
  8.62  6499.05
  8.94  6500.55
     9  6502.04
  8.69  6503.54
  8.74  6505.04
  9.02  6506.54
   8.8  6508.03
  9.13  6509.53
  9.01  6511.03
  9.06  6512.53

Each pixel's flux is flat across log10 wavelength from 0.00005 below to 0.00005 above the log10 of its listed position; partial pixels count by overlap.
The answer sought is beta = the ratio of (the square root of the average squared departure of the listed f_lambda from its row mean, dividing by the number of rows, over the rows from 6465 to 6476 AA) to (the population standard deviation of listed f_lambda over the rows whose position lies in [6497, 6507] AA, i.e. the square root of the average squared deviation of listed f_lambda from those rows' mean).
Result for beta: 3.1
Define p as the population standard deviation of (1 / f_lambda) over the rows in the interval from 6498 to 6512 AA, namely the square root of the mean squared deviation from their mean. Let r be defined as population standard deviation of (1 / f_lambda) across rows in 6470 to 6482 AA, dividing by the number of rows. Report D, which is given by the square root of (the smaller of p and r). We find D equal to 0.046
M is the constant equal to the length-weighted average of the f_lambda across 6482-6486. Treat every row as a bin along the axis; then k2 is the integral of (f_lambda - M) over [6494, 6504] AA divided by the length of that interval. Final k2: -0.7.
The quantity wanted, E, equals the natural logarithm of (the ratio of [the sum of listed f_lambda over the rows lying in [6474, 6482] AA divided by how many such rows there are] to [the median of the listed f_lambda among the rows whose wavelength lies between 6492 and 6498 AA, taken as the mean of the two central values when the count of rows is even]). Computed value 0.09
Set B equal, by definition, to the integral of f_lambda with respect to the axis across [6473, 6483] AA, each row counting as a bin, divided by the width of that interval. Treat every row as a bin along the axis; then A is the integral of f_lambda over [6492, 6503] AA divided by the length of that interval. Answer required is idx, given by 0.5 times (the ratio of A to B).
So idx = 0.47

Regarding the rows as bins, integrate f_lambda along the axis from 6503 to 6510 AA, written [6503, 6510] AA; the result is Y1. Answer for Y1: 62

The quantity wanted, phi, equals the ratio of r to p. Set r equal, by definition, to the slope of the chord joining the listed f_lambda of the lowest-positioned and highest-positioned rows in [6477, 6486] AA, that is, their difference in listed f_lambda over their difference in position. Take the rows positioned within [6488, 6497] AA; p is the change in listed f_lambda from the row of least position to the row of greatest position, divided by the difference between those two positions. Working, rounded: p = -0.07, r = 0.01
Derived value -0.1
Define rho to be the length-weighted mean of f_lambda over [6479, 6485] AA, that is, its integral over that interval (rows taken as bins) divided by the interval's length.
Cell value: 9.3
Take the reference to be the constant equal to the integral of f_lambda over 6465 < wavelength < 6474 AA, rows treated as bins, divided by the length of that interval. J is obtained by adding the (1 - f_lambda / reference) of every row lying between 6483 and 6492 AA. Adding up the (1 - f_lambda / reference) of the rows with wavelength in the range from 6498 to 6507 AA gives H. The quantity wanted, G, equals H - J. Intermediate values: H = 0.4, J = 0.2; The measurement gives 0.2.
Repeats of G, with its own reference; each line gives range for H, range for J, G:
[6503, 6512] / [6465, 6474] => 0.3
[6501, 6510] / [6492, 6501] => -0.2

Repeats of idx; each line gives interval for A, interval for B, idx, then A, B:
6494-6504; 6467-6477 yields 0.45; 8.61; 9.5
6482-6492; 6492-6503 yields 0.53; 9.16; 8.6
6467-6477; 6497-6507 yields 0.54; 9.51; 8.8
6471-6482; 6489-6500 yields 0.54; 9.40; 8.6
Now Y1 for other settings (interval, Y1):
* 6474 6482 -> 74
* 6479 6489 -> 92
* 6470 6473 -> 31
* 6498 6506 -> 70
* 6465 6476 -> 103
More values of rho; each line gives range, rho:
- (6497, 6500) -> 8.6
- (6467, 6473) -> 9.7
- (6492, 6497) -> 8.5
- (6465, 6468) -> 8.9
